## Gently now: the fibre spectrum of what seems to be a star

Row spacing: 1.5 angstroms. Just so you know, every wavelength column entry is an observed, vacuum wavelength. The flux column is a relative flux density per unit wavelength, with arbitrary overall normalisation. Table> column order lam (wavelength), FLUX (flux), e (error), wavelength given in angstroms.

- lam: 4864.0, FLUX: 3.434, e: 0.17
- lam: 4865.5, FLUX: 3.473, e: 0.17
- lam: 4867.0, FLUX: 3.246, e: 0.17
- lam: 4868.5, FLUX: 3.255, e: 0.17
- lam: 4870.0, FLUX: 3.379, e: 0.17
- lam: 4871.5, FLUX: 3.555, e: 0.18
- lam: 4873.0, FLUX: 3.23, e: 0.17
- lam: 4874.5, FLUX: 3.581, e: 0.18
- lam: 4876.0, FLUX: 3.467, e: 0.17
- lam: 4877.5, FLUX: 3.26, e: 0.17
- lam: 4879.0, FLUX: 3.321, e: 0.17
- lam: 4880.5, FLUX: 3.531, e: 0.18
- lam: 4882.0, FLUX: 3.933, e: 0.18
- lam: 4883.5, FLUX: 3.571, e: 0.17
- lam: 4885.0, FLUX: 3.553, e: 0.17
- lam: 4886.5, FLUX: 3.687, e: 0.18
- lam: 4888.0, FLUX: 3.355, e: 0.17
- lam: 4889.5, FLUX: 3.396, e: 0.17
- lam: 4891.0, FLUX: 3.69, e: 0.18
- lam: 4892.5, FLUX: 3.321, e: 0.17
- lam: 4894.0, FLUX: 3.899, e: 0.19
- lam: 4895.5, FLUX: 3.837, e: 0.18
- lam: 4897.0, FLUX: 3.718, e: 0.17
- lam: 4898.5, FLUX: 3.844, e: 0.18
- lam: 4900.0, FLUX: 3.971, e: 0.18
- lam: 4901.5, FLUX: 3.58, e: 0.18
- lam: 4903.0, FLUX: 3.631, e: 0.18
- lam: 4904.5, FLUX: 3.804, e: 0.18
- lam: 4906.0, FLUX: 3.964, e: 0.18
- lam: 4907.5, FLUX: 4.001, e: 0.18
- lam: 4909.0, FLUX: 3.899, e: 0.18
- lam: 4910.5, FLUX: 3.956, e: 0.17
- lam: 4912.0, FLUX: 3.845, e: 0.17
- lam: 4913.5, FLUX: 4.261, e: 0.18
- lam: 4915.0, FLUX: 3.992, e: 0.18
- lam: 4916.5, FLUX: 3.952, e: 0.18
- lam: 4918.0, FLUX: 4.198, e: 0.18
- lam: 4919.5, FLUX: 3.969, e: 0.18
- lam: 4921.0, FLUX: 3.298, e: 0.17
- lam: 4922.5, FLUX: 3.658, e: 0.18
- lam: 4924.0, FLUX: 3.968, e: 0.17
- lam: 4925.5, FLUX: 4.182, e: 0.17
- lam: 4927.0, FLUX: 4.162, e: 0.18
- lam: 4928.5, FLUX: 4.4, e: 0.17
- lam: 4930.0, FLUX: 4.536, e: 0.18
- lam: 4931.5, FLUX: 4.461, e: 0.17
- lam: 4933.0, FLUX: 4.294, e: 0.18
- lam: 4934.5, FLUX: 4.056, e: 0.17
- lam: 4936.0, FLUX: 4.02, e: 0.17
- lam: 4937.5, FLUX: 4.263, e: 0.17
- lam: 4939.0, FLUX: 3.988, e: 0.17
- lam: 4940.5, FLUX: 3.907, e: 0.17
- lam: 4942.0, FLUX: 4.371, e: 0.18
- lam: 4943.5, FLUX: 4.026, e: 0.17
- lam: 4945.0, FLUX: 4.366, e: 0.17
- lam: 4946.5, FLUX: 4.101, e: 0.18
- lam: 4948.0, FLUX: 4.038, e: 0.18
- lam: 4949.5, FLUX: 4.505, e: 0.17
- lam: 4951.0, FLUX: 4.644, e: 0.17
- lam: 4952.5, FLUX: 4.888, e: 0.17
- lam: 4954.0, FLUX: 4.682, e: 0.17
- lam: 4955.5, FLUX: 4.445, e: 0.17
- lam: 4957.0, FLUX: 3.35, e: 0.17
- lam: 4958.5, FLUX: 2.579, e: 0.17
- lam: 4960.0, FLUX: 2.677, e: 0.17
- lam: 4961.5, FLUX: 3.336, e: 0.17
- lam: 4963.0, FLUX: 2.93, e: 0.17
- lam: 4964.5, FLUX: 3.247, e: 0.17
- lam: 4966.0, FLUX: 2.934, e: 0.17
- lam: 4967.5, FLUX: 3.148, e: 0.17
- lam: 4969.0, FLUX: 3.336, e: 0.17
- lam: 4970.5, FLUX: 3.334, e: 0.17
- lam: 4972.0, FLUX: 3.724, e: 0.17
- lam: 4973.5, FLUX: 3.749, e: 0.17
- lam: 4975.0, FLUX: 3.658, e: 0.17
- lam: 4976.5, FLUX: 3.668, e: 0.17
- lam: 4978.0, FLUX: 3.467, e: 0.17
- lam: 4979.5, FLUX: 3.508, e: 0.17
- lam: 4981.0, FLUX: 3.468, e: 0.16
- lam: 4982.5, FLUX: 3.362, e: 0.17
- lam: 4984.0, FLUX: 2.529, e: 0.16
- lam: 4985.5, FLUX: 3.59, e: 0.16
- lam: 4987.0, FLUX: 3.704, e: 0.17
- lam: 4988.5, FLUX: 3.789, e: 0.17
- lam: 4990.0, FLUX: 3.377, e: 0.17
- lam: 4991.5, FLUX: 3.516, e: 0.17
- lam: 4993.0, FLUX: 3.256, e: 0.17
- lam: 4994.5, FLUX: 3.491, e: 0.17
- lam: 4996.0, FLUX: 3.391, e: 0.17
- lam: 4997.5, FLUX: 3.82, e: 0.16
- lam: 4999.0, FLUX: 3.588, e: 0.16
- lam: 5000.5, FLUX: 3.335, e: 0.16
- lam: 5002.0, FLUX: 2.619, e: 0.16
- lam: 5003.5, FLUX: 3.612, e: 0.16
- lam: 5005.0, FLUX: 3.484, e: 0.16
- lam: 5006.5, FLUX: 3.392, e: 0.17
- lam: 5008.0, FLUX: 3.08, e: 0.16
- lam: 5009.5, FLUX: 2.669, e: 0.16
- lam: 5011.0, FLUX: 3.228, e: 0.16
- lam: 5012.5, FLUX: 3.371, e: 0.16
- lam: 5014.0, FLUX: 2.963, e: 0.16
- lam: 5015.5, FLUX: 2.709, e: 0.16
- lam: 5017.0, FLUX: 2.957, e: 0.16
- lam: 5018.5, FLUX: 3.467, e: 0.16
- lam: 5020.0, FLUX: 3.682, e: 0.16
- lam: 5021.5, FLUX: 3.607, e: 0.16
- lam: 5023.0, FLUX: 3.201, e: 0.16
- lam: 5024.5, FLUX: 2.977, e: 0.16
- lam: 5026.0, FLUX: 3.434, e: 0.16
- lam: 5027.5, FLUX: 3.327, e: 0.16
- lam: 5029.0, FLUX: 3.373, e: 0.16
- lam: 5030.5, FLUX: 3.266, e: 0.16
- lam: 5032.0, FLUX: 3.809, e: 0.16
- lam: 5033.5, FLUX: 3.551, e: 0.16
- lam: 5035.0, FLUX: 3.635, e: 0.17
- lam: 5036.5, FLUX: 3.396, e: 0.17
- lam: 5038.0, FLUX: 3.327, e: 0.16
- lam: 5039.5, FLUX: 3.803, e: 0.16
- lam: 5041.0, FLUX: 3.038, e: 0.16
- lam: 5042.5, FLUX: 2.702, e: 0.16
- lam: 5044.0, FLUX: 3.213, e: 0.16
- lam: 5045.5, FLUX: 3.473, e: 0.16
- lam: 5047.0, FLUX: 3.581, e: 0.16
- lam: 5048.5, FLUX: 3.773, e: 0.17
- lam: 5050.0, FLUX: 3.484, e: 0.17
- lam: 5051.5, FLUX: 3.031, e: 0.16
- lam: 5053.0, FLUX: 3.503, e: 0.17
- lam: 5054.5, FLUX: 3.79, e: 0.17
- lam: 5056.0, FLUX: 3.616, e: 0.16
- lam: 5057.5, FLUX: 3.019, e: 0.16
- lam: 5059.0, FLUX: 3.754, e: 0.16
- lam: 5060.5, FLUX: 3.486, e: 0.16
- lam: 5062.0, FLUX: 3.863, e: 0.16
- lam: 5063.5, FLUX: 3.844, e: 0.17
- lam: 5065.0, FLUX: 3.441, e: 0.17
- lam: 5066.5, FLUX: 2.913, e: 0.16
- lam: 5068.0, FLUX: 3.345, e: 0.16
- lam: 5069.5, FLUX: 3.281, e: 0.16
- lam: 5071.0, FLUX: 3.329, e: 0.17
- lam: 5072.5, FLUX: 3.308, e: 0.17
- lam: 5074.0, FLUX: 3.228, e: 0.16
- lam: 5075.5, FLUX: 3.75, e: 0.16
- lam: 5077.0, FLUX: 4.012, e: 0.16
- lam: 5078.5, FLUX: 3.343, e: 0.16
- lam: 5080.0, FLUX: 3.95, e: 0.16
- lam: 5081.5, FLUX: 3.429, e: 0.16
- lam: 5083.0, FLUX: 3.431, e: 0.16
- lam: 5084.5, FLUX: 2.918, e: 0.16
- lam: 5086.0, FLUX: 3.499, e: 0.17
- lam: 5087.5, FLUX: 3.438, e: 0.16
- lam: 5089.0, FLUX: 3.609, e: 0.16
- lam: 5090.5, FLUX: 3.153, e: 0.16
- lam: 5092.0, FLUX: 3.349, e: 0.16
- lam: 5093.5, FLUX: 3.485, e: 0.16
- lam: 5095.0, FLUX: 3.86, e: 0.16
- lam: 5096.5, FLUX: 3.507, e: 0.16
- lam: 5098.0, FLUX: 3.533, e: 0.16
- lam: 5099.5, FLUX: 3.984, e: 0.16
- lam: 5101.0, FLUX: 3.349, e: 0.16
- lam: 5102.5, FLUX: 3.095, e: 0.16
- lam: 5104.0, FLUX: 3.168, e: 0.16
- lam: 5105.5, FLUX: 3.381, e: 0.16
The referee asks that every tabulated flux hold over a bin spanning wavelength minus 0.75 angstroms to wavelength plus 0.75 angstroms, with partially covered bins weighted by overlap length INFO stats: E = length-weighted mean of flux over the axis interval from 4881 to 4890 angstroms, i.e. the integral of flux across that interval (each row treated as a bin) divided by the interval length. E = 3.59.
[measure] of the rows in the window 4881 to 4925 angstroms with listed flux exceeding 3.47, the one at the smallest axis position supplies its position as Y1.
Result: 4882.0 angstroms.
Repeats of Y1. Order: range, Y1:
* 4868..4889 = 4871.5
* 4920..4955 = 4922.5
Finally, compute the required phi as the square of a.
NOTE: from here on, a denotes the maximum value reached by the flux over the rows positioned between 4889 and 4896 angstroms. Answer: 15.2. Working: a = 3.899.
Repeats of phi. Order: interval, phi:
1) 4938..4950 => 20.3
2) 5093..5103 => 15.9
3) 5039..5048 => 14.5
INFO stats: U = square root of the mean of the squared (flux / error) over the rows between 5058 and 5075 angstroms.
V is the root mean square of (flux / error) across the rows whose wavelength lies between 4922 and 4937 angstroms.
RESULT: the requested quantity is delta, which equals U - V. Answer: -3.0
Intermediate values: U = 21.1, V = 24.1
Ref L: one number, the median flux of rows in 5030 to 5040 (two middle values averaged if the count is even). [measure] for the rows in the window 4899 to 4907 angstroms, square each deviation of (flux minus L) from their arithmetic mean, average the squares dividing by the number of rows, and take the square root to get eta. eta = 0.16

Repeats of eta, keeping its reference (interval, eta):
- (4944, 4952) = 0.23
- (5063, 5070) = 0.30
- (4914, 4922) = 0.31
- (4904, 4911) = 0.07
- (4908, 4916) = 0.14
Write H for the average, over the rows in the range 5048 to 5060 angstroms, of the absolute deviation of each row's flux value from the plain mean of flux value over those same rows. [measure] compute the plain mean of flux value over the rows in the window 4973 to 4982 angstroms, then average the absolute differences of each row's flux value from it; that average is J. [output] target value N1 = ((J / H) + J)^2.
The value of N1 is 0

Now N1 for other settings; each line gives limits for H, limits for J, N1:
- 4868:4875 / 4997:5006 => 6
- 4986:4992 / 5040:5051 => 5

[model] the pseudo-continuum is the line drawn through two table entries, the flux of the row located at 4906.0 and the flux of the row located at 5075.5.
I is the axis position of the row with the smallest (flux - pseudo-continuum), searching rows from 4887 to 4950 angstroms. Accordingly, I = 4892.5 angstroms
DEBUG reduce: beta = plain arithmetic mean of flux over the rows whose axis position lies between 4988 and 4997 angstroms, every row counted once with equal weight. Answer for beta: 3.47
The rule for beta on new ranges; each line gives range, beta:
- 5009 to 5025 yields 3.17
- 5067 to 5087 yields 3.45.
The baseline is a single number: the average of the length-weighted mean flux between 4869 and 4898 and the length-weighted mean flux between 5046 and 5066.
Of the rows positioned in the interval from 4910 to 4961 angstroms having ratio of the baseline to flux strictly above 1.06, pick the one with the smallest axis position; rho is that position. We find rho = 4921.0 angstroms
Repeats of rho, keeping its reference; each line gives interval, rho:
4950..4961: 4958.5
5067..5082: 5069.5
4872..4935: 4873.0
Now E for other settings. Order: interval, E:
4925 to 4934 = 4.34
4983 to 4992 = 3.41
